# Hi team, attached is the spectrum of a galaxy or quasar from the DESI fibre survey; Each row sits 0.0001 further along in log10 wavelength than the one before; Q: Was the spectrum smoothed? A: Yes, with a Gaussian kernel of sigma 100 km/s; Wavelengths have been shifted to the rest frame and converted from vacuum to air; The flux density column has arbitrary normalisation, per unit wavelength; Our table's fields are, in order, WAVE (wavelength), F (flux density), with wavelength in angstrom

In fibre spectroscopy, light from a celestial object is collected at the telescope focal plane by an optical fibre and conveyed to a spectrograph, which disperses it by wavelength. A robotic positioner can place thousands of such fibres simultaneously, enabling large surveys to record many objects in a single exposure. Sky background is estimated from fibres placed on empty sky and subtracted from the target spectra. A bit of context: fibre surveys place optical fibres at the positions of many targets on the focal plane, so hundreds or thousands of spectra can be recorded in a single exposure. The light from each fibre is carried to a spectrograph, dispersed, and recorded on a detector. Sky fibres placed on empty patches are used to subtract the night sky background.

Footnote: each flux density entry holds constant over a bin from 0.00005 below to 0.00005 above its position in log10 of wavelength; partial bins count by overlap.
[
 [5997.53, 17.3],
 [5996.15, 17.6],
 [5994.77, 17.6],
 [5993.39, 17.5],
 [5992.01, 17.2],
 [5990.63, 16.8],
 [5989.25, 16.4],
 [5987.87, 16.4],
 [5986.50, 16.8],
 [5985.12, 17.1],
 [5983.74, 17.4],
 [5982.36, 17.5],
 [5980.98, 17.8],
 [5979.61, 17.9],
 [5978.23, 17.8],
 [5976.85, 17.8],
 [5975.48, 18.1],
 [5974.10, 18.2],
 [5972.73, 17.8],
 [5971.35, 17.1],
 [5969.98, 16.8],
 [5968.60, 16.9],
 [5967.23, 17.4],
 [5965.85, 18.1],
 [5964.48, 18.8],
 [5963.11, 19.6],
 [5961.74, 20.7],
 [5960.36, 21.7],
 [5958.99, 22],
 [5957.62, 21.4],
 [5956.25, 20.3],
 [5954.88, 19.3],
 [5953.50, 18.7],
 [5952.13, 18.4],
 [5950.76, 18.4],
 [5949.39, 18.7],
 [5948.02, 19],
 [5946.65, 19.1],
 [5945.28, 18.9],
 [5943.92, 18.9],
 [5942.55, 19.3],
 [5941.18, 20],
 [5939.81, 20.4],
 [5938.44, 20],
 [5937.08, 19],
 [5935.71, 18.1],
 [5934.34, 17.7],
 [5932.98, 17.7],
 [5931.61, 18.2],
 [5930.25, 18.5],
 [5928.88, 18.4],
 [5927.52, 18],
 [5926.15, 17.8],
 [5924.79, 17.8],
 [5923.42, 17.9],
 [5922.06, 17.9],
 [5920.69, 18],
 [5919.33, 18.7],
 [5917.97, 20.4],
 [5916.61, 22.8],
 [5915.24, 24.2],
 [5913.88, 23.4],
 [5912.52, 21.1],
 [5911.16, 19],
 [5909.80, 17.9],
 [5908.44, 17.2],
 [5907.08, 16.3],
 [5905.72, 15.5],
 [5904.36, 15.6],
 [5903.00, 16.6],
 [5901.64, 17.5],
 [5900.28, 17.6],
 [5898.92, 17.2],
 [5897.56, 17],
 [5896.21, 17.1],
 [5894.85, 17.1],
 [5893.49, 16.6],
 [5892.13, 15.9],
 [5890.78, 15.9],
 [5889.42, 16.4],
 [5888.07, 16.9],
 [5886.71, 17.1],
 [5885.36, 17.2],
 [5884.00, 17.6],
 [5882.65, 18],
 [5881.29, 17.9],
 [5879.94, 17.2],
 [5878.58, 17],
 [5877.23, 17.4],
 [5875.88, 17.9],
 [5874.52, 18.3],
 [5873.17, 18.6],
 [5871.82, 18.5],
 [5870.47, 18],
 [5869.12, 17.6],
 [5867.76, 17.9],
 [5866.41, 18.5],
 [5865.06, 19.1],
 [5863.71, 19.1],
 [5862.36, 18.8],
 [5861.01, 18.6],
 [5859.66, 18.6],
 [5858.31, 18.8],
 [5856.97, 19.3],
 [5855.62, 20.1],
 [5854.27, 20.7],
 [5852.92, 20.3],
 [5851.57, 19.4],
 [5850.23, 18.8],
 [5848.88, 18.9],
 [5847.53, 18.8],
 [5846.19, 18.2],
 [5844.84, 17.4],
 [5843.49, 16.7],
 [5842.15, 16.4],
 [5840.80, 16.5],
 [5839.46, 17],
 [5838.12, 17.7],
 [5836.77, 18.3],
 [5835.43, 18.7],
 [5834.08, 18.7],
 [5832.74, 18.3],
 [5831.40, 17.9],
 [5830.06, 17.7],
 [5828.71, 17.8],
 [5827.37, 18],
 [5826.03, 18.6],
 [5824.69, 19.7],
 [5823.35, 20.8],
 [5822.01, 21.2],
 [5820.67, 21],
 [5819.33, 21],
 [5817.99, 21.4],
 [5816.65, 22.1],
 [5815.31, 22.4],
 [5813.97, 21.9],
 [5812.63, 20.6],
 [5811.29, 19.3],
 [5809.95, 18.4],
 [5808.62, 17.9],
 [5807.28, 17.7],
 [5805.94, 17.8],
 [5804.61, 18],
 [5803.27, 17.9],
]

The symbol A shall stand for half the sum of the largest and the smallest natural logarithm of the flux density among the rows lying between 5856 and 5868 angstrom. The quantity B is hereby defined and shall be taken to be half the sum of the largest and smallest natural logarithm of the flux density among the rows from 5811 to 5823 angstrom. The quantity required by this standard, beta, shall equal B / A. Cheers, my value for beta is 1.04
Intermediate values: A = 2.92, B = 3.03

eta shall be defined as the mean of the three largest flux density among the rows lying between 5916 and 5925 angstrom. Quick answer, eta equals 20.6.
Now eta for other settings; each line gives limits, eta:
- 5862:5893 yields 19.0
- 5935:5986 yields 21.7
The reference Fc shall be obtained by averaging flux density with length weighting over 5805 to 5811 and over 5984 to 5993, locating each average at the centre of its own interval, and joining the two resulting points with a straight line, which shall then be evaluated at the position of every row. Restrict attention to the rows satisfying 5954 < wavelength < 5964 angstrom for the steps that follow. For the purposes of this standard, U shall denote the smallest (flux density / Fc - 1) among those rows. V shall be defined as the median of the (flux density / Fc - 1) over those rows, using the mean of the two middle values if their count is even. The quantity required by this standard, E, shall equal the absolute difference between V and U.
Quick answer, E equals 0.09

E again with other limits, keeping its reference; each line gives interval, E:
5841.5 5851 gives 0.10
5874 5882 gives 0.04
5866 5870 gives 0.02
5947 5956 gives 0.02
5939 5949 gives 0.01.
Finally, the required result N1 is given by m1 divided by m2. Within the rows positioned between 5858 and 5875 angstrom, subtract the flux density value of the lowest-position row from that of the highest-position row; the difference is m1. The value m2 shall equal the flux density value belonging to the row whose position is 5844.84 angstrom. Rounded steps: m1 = -0.5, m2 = 17.4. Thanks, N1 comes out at -0.03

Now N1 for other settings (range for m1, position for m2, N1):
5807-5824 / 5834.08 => 0.17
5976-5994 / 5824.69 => -0.02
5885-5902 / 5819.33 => 0.01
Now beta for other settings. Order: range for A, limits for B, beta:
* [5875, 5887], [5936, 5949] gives 1.04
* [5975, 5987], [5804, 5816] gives 1.05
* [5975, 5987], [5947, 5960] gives 1.05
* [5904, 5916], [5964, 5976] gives 0.97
